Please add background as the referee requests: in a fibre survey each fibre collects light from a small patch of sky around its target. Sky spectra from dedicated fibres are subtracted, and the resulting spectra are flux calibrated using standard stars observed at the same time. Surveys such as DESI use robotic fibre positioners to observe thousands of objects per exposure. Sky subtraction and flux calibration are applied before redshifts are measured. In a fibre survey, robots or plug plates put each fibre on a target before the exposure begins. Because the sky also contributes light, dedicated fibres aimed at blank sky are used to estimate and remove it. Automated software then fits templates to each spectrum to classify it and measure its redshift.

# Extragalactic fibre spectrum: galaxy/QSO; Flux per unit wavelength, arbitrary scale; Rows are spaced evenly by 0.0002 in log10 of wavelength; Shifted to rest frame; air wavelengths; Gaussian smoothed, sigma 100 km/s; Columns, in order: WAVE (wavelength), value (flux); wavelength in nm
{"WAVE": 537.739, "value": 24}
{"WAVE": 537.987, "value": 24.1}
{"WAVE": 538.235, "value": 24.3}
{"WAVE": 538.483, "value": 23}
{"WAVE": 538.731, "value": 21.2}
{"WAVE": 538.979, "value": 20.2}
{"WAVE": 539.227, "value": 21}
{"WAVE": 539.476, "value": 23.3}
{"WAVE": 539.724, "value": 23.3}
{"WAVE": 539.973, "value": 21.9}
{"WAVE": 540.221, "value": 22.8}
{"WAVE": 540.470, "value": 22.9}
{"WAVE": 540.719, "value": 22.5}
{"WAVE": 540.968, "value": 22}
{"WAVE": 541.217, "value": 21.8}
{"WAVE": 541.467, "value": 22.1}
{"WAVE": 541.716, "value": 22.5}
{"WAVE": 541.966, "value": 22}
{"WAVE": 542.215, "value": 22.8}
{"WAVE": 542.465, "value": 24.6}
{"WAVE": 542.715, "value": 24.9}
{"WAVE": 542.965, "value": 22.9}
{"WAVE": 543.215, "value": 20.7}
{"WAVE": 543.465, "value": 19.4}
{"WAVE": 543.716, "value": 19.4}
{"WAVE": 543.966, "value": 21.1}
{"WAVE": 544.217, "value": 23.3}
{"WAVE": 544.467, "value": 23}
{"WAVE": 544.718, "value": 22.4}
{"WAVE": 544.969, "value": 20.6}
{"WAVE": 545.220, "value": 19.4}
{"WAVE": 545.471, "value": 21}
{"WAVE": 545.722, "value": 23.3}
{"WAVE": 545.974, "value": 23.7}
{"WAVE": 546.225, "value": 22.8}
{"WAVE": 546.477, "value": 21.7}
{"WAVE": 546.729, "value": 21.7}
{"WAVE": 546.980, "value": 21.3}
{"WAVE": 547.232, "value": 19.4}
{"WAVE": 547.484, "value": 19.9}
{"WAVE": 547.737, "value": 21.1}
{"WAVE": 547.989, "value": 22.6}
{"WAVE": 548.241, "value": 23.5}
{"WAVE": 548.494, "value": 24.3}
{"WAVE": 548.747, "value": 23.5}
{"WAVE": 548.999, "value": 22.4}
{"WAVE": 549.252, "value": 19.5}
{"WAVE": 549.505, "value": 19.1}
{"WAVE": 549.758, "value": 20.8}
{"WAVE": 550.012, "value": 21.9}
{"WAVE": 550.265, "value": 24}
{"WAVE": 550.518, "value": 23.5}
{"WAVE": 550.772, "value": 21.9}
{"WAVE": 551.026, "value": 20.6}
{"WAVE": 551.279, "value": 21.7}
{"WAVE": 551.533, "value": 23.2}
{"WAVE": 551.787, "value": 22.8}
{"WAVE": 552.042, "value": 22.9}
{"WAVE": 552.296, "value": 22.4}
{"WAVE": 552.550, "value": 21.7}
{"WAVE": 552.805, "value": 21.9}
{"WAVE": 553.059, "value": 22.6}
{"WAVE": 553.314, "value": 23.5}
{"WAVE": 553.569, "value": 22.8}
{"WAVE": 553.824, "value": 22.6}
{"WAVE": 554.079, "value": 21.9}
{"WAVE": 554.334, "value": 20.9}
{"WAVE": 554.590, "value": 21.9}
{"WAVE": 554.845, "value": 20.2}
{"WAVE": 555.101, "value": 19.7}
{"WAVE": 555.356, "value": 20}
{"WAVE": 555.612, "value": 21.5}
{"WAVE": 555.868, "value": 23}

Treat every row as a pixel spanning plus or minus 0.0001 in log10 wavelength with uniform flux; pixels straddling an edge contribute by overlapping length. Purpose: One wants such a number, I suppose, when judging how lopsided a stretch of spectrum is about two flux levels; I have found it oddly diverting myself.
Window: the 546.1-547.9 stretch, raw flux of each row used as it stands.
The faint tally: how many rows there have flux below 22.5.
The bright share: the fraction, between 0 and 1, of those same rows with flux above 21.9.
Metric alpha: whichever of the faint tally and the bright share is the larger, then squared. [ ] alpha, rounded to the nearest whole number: 36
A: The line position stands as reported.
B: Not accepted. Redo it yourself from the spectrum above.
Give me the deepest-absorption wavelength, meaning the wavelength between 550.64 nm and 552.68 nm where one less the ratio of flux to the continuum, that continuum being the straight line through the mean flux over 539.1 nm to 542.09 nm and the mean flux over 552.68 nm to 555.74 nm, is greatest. 551.026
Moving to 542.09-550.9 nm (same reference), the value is 549.505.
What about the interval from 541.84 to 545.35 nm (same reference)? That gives 543.465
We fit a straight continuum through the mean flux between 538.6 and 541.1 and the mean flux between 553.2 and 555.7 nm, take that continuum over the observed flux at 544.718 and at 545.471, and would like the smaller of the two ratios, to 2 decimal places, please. 0.98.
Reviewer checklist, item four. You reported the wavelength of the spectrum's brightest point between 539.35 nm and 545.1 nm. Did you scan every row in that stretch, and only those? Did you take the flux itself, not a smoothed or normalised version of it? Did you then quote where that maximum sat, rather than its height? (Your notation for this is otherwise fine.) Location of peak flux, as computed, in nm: 542.715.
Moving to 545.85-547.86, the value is 545.974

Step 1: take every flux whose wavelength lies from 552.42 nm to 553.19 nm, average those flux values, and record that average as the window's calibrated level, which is 22.1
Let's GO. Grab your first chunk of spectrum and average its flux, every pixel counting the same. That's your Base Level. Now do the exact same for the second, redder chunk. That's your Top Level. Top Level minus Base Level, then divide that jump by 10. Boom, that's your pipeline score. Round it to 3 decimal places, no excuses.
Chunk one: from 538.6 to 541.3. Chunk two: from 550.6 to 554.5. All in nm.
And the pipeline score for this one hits 0.014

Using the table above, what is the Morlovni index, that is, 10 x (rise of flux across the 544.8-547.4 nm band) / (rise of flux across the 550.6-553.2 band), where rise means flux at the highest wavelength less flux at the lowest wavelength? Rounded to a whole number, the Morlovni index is -17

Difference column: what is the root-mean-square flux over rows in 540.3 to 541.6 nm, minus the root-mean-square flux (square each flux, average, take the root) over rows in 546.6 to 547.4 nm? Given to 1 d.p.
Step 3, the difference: 1.4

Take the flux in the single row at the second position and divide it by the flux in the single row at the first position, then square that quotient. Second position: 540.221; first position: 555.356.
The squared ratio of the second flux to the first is 1.30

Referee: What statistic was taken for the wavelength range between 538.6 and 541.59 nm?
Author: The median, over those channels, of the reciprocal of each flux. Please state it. 0.0454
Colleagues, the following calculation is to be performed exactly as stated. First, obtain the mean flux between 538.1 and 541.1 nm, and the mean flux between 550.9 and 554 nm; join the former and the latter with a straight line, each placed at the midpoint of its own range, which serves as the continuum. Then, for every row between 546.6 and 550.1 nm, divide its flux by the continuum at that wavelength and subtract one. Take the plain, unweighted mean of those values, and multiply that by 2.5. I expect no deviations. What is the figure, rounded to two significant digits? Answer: -0.099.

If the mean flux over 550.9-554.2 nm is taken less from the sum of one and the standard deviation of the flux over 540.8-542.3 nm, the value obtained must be -21.0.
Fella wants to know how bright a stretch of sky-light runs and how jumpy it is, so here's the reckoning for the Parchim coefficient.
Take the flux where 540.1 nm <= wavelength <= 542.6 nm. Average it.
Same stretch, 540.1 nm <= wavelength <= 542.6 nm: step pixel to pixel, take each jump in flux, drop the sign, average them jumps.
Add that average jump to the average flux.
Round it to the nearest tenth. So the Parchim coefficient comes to 23.2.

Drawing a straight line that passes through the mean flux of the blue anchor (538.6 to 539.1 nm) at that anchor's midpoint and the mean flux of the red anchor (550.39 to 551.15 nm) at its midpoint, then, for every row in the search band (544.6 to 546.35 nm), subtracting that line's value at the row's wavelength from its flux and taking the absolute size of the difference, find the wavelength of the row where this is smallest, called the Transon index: 545.471 nm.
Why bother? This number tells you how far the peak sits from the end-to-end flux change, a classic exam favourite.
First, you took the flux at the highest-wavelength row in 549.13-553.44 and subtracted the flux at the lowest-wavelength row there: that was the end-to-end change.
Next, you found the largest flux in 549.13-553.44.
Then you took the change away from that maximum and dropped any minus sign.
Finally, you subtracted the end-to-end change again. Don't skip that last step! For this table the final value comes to 16.0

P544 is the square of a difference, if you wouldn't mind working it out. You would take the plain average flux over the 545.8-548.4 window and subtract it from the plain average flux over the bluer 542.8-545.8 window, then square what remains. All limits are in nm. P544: 0.2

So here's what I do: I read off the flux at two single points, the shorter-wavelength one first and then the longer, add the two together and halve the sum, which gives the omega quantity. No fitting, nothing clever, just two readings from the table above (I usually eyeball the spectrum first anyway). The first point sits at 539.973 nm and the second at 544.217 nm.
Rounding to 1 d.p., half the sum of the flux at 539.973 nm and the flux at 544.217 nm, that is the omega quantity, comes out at 22.6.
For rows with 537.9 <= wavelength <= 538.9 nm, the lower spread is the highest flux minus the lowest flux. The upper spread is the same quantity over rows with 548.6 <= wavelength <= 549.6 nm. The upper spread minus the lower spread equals 1.3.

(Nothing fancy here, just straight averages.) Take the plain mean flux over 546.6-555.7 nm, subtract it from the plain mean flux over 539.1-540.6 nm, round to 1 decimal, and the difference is 0.7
